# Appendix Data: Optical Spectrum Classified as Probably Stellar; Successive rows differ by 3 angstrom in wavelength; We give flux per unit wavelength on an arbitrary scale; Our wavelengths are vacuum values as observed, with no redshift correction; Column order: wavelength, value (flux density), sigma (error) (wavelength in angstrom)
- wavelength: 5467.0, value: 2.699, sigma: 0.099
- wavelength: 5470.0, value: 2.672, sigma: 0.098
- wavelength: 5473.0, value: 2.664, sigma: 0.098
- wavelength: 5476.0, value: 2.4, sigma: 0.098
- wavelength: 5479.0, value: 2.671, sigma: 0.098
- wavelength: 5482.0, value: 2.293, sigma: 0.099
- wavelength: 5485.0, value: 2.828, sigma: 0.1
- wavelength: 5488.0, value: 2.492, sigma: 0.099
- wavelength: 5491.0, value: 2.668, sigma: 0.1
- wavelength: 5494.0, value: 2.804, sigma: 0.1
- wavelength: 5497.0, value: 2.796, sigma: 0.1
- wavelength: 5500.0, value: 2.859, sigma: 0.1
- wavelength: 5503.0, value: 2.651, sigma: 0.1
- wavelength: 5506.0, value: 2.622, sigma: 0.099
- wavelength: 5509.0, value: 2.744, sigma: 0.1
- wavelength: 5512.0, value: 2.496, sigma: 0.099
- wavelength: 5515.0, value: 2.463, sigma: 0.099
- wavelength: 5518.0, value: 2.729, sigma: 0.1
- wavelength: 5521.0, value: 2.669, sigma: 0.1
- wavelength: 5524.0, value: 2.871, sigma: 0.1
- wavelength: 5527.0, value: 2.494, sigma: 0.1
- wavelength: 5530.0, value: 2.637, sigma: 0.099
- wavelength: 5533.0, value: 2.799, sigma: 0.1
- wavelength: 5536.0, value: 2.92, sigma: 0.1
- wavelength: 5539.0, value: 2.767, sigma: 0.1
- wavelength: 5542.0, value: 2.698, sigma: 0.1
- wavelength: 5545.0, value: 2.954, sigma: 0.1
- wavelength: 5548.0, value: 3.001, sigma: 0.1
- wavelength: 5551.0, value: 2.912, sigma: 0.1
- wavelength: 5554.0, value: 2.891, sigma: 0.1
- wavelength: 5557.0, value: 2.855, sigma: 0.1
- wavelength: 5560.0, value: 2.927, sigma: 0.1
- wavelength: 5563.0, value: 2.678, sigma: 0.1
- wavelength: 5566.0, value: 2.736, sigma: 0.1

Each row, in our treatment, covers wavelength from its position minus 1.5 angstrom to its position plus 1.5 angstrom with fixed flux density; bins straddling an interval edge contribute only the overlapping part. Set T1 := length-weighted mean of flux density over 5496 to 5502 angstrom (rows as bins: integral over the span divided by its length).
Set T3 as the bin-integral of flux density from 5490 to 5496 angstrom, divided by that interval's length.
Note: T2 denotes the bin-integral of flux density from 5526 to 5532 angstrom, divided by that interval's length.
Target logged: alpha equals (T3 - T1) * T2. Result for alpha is -0.18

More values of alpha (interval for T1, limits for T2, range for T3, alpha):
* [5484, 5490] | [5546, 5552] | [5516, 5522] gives 0.10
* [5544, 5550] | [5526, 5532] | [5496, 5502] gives -0.41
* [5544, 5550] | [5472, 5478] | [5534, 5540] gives -0.32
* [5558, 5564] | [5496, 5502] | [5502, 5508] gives -0.49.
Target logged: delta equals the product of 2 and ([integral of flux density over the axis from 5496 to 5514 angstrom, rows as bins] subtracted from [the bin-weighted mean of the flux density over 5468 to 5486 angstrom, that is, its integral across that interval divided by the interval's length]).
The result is -92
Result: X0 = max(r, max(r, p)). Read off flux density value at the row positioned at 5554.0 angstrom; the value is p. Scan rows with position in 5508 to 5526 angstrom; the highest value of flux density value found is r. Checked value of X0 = 2.89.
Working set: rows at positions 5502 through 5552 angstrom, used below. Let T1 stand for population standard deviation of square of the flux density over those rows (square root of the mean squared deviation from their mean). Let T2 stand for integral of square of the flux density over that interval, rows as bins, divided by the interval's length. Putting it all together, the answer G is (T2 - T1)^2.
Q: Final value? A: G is 44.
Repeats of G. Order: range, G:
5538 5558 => 59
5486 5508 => 45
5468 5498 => 37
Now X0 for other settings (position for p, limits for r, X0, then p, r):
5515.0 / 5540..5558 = 3.00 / 2.463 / 3.001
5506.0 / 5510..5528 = 2.87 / 2.622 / 2.871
